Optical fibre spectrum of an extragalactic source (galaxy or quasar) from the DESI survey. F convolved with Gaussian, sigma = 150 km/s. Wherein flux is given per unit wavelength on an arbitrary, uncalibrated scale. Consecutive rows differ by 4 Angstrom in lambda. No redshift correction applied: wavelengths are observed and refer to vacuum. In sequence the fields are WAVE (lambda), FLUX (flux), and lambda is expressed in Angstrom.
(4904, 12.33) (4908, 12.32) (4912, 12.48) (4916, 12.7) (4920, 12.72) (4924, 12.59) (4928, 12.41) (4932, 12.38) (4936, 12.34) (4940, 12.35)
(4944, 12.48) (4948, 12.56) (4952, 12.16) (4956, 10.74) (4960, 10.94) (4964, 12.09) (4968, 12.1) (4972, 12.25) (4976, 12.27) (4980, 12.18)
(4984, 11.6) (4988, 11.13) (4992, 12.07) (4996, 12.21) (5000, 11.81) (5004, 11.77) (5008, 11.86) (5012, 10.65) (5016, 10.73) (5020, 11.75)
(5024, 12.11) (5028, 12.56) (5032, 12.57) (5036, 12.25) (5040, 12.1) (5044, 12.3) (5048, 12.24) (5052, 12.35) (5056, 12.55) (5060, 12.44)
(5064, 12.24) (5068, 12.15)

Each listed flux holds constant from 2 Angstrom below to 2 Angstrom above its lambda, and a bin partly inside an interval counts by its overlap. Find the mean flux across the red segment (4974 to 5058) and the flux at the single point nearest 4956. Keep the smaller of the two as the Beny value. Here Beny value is 10.7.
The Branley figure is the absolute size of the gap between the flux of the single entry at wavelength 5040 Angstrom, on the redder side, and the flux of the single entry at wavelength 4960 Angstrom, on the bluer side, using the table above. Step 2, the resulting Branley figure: 1.16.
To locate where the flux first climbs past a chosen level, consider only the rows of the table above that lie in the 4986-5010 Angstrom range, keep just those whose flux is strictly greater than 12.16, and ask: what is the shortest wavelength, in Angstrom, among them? 4996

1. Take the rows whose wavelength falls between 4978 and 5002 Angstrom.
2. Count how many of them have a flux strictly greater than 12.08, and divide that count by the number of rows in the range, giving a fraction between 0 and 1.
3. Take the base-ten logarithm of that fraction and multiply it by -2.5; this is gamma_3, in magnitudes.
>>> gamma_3 1.2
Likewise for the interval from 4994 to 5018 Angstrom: 1.9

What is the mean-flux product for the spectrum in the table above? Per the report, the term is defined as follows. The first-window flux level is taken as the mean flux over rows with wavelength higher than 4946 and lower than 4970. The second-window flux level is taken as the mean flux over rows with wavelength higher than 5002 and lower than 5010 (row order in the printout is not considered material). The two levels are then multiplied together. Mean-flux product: 139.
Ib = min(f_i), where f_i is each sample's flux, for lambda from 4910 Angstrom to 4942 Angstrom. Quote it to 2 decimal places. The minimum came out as 12.34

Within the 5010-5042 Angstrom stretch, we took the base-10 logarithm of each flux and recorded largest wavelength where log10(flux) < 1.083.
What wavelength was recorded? 5040 Angstrom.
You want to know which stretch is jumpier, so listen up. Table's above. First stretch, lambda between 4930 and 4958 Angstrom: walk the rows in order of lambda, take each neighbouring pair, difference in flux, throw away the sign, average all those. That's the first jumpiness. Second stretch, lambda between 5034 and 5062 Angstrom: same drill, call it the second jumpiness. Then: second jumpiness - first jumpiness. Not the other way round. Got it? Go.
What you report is -0.2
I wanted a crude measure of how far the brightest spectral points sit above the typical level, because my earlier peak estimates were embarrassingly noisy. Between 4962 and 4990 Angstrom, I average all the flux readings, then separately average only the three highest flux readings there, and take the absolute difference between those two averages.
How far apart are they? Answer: 0.29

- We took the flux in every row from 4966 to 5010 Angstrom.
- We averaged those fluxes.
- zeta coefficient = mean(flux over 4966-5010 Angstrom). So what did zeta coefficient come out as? 11.9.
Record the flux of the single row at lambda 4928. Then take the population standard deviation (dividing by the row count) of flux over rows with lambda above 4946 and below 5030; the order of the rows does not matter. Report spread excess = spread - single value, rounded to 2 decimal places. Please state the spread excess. -11.82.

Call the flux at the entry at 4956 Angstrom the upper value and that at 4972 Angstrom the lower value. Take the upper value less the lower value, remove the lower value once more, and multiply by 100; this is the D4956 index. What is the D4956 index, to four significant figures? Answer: -1376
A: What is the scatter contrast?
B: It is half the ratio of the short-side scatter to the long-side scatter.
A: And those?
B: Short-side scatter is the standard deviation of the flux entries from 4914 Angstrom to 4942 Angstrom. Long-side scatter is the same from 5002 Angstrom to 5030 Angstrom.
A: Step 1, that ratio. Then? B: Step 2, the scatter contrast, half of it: 0.12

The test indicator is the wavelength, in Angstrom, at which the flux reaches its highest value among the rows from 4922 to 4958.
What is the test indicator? 4924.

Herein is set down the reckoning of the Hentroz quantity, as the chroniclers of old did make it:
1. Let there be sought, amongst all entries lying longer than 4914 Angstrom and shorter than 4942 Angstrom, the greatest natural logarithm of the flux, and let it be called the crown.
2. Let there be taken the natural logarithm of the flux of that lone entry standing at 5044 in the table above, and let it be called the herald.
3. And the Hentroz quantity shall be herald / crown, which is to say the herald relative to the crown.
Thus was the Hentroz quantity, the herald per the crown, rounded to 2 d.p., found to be 0.99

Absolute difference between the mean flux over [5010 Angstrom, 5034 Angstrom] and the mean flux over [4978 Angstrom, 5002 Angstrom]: 0.1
